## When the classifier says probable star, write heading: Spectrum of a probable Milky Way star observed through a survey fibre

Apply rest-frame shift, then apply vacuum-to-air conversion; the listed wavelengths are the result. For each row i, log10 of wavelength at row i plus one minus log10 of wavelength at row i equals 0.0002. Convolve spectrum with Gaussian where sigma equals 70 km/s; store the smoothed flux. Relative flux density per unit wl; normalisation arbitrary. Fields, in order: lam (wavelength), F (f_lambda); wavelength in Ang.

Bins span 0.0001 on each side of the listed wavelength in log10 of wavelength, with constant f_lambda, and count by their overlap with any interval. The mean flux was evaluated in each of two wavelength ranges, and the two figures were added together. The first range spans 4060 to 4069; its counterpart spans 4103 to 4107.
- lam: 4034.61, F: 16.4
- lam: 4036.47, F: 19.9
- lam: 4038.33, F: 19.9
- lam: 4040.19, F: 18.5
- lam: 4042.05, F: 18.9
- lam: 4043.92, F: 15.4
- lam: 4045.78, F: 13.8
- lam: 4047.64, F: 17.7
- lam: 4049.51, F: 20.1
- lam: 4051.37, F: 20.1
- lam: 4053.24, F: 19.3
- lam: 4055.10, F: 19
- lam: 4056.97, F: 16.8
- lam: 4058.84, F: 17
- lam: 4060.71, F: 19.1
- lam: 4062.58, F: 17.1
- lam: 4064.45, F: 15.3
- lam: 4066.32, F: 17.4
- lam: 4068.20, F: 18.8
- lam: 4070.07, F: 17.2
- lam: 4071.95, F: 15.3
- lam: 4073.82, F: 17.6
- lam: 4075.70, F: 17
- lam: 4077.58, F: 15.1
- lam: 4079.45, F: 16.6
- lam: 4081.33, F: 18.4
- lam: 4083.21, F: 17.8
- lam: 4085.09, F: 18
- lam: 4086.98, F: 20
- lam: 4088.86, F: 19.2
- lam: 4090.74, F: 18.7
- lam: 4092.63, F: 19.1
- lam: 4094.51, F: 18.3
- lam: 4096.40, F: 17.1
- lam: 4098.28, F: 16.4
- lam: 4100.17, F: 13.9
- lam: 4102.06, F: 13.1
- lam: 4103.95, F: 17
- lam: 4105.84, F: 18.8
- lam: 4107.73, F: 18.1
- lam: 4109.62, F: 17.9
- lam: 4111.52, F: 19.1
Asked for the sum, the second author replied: 35.4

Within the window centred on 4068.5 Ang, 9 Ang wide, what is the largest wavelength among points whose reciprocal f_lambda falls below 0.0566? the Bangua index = 4068.20 Ang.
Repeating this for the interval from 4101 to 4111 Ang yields 4109.62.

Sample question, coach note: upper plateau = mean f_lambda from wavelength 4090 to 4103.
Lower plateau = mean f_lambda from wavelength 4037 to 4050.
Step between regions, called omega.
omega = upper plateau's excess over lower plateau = -1.1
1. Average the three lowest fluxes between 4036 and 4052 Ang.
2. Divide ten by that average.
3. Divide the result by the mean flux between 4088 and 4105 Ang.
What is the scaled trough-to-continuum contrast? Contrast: 0.0377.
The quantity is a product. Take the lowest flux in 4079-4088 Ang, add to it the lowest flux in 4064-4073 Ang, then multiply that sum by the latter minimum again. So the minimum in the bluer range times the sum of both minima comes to 488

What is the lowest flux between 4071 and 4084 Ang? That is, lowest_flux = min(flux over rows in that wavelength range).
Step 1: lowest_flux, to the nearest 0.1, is 15.1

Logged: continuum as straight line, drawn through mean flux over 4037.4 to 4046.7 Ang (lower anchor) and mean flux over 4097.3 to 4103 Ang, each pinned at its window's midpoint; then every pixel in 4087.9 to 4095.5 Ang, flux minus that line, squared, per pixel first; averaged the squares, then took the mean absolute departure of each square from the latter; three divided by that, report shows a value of 1.4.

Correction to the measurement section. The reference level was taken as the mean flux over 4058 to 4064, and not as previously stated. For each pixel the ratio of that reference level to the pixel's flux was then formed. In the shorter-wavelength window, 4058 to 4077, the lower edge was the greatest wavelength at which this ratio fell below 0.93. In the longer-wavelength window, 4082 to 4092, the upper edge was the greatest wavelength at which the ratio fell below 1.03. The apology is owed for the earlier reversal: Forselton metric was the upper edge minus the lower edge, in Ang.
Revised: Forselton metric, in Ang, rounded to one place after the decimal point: 30.0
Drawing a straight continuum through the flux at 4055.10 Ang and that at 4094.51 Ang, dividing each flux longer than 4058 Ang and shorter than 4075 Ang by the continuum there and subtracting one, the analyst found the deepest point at 4064.45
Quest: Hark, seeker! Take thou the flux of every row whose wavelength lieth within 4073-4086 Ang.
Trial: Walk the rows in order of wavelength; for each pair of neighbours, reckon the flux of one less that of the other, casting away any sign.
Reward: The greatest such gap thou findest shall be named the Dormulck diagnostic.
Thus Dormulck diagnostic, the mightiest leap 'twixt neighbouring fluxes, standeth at 1.9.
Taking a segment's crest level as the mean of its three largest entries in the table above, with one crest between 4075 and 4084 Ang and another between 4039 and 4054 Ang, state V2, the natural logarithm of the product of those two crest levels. 5.86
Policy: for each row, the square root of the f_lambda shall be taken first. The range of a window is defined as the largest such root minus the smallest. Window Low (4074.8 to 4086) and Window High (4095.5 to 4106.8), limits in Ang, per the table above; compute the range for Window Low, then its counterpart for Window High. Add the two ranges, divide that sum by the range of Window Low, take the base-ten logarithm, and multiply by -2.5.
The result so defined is -1.1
